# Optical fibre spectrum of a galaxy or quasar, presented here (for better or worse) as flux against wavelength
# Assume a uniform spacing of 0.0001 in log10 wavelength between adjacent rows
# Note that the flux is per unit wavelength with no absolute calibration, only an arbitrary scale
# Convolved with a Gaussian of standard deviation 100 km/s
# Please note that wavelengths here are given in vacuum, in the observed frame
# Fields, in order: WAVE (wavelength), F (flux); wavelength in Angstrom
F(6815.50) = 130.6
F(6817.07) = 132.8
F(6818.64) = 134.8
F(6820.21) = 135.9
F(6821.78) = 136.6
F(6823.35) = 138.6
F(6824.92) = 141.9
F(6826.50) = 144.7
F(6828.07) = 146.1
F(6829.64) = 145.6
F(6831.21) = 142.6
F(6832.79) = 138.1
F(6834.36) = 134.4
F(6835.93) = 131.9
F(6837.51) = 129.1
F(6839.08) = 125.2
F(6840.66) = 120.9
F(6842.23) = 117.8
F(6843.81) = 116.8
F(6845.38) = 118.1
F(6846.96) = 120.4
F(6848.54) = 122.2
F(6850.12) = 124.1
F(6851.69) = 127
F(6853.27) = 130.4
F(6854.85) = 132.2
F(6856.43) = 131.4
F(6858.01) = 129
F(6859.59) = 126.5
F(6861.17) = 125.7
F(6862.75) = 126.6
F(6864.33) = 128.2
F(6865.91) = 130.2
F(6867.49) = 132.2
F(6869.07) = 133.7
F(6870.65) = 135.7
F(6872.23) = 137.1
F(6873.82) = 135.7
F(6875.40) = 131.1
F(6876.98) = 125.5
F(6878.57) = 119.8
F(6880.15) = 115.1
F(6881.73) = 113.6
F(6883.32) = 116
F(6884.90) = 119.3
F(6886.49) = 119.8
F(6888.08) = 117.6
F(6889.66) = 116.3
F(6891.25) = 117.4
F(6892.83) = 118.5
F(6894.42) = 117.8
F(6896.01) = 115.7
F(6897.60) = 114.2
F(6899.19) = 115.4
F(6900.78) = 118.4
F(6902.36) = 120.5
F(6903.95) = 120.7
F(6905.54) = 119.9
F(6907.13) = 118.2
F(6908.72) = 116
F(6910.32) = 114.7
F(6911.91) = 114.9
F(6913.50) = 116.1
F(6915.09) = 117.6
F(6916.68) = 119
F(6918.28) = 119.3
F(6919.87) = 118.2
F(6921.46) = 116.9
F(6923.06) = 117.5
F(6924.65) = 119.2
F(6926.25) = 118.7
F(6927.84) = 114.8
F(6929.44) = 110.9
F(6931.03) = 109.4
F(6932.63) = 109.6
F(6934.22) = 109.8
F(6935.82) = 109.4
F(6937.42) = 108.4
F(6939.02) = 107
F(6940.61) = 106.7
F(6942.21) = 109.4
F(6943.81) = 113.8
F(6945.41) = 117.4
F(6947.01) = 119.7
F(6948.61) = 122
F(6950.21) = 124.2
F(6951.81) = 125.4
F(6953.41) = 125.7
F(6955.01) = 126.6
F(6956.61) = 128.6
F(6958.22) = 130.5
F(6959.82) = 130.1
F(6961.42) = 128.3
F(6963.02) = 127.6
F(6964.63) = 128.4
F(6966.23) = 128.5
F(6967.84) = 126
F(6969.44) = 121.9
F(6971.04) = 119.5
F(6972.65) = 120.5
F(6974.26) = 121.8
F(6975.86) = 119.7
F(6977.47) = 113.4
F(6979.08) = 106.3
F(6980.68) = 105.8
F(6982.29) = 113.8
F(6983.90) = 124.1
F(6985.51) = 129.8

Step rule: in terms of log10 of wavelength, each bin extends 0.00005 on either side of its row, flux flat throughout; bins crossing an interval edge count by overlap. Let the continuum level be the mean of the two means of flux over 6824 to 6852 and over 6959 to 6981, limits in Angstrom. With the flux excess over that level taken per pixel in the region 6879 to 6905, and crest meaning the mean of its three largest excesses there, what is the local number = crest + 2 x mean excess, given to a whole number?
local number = -23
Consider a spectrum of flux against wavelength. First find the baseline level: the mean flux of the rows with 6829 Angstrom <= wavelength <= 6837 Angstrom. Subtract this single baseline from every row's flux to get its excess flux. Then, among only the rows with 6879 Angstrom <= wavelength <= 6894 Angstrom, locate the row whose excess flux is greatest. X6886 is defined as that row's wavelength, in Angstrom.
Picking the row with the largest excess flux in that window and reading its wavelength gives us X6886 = 6886.49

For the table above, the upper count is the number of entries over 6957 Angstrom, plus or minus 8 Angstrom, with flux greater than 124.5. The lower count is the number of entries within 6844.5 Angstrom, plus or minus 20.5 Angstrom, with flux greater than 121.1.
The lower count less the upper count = 12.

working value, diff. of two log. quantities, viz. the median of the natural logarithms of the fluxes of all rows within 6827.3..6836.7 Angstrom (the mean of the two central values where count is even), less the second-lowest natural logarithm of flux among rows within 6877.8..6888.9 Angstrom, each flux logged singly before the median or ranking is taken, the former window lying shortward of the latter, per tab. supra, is 0.20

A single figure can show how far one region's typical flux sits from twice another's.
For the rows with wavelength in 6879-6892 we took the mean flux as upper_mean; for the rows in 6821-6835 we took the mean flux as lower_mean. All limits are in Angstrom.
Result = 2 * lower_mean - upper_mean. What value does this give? 165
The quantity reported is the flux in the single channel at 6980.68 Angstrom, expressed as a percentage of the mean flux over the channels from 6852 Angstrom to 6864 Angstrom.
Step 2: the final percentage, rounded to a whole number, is 82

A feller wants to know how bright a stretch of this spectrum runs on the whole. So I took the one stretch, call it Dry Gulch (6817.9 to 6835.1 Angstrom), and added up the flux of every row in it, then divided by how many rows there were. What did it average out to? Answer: 140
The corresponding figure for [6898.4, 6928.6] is 118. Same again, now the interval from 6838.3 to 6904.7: 123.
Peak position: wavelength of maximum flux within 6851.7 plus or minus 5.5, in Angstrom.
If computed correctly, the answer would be 6854.85 Angstrom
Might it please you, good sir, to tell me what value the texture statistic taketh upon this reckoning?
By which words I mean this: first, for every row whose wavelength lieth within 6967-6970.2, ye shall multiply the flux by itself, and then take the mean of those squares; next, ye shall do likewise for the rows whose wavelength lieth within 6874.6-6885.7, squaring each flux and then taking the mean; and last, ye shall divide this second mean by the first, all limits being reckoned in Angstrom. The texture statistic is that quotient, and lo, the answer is 0.94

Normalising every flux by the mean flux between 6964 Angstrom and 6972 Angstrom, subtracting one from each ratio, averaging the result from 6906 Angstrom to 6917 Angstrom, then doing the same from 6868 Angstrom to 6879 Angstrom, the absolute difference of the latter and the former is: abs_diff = 0.12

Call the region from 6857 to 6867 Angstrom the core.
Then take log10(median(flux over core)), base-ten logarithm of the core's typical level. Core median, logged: 2.11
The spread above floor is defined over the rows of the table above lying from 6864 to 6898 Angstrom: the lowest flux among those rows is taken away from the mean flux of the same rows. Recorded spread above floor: 10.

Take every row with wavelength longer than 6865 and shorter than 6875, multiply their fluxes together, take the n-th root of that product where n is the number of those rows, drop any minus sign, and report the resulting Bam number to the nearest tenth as 134.1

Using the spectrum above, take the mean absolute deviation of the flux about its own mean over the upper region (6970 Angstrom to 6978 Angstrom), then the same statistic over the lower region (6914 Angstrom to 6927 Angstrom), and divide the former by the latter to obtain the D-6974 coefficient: 3.0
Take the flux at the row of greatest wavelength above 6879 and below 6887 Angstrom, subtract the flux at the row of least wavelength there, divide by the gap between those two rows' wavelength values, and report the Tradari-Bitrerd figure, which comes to 0.7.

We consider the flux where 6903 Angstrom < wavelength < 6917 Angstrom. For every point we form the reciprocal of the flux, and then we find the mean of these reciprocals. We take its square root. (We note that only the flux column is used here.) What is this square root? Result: 0.0923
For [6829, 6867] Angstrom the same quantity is 0.0885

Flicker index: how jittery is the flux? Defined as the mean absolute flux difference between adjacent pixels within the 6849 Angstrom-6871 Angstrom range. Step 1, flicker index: 1.9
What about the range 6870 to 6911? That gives 2.1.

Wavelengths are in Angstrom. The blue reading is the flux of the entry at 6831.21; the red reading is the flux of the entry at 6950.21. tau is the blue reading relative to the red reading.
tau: 1.15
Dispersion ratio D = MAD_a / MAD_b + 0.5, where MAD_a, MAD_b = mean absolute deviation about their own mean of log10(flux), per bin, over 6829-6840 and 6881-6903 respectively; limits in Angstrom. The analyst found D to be 3.5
